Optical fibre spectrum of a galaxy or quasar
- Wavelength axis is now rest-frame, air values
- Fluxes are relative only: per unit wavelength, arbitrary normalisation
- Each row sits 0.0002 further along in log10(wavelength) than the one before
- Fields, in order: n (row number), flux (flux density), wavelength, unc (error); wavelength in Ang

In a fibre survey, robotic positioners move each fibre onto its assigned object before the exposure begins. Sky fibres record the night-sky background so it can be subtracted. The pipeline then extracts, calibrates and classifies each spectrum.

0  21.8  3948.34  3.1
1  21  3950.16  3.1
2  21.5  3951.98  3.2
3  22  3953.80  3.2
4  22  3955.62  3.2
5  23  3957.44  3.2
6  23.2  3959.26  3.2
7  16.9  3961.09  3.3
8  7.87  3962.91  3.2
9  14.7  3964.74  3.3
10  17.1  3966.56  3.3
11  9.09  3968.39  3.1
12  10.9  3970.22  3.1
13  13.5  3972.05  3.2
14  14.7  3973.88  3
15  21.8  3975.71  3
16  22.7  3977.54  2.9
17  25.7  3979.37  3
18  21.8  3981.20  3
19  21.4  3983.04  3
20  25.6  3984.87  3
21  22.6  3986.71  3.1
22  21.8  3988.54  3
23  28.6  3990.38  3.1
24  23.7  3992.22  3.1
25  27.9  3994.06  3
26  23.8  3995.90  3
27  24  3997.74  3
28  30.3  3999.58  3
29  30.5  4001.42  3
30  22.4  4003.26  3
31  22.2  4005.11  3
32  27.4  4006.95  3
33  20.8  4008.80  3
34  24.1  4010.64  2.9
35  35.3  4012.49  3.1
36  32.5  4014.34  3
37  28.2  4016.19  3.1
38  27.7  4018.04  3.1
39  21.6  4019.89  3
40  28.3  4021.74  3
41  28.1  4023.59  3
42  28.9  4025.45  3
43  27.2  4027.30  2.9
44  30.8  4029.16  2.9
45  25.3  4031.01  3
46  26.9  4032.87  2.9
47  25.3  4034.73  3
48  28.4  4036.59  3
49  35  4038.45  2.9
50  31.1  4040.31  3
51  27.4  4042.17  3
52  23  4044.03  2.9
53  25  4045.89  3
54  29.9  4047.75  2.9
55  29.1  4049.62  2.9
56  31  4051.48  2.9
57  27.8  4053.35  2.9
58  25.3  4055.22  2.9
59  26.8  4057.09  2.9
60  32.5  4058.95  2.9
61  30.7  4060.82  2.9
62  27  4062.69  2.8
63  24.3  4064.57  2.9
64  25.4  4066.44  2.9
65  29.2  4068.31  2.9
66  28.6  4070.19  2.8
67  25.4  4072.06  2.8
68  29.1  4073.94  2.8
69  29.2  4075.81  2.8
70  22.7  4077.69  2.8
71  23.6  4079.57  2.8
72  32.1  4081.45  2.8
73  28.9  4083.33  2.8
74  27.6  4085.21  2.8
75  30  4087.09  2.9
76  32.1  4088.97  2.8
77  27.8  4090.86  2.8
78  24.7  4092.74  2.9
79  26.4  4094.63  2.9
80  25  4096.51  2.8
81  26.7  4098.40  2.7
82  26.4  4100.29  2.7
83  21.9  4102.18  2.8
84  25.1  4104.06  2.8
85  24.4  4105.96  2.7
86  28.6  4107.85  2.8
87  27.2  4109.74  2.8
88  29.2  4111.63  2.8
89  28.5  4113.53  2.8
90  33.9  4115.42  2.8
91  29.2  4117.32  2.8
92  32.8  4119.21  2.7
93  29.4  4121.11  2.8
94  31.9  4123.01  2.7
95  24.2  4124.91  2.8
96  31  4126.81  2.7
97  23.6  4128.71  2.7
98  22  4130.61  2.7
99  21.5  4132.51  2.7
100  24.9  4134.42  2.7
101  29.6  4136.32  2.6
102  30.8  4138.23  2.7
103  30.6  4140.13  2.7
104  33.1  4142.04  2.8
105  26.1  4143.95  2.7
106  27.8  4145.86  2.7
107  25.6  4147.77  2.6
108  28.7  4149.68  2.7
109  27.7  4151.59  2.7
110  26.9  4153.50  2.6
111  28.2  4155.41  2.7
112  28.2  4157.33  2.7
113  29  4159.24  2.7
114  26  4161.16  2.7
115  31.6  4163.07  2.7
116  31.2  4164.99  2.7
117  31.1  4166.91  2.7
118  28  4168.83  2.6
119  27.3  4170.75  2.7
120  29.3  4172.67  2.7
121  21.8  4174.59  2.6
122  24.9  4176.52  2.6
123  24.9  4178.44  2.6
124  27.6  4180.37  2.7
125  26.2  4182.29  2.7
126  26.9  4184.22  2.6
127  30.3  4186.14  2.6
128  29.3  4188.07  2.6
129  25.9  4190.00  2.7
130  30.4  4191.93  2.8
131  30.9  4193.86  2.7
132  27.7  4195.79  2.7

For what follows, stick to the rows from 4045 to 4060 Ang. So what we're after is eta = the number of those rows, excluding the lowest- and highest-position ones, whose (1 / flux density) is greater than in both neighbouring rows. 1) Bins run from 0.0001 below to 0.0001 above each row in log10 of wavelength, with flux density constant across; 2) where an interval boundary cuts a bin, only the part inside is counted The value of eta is 2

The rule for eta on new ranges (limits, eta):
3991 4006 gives 1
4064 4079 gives 1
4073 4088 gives 2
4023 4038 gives 3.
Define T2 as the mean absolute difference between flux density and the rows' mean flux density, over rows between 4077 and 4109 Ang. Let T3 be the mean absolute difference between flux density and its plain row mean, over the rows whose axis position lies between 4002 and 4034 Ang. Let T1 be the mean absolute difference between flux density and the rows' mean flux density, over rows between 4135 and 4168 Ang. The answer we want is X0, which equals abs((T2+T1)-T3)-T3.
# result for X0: -1.7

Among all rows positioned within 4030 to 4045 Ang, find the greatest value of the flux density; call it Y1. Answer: 35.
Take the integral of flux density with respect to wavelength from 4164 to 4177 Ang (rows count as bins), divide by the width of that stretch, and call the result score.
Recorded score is 28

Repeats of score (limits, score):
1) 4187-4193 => 29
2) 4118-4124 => 31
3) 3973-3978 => 20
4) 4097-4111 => 26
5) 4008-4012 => 24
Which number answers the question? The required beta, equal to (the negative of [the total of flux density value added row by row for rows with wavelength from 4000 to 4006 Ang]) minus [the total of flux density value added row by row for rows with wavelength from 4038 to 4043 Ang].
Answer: -169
